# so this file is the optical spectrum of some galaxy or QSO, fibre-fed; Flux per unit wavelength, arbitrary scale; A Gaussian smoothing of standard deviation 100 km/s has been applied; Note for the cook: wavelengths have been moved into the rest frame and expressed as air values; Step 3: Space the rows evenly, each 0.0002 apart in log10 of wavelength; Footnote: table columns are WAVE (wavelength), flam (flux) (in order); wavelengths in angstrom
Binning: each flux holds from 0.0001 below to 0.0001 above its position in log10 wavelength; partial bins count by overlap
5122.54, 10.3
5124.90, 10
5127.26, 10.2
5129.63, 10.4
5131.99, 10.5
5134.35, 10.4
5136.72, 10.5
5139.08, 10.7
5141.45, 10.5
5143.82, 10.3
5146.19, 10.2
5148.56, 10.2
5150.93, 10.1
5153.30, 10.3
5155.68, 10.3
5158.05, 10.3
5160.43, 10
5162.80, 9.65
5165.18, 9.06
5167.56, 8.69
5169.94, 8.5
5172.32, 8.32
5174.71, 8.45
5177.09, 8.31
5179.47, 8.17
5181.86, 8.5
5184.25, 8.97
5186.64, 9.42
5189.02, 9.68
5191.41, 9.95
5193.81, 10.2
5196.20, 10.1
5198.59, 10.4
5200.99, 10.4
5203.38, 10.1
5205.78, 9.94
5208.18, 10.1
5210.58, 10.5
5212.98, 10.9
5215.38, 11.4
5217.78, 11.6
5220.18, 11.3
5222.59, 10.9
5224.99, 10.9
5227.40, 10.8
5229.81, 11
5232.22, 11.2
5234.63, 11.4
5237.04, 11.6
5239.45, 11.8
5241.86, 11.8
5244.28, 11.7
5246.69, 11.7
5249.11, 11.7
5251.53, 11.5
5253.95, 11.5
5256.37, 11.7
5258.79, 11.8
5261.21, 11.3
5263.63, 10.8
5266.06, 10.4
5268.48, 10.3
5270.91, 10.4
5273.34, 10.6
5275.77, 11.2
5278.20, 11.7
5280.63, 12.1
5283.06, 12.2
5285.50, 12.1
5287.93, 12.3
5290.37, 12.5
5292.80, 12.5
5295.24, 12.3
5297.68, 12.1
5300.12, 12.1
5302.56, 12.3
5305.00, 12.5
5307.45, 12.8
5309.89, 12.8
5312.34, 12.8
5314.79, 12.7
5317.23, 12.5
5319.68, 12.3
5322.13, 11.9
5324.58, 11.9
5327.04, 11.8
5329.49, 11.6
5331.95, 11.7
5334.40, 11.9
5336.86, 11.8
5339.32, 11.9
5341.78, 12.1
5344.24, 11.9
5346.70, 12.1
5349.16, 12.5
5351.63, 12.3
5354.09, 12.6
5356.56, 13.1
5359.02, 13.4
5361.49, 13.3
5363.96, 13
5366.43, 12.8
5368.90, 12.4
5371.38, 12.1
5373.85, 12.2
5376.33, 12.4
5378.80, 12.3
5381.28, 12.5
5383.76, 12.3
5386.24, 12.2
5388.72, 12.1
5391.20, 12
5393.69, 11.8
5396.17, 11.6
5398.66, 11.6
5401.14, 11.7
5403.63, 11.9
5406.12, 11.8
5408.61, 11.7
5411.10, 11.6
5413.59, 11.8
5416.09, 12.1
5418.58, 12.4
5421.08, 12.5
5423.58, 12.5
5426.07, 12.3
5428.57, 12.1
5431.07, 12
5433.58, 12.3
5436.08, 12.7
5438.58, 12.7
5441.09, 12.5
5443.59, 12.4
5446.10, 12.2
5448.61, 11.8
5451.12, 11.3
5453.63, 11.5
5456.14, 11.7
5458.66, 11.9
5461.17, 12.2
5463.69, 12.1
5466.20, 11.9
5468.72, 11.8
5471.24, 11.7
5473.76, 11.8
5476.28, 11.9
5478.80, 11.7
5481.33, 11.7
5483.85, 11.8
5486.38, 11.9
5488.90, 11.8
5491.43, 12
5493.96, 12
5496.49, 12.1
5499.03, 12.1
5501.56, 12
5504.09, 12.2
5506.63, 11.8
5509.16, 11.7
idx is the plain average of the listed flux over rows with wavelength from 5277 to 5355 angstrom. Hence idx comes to 12.2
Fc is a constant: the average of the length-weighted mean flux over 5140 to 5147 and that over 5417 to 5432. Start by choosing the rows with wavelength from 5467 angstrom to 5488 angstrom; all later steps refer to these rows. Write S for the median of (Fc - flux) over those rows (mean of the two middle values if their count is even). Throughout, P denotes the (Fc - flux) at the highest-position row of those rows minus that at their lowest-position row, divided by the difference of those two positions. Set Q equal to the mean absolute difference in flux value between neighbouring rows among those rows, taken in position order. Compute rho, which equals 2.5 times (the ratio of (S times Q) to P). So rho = 21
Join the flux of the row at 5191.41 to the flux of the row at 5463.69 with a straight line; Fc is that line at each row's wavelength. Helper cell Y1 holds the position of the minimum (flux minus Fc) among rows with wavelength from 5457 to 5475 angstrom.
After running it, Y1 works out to 5471.24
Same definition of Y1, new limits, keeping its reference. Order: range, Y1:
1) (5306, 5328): 5327.04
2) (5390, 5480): 5451.12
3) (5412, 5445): 5413.59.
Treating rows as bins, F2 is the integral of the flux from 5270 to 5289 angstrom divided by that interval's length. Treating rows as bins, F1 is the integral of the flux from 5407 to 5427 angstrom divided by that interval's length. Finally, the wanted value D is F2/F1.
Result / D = 0.96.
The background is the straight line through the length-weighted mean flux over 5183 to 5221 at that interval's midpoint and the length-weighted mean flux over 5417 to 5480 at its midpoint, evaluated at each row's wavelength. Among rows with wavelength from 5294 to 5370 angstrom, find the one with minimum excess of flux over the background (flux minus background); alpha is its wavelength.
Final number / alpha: 5329.49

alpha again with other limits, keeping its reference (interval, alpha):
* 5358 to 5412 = 5411.10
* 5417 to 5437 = 5431.07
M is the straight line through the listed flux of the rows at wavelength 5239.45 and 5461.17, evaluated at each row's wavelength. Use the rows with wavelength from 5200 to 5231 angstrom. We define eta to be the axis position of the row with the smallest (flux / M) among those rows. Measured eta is 5205.78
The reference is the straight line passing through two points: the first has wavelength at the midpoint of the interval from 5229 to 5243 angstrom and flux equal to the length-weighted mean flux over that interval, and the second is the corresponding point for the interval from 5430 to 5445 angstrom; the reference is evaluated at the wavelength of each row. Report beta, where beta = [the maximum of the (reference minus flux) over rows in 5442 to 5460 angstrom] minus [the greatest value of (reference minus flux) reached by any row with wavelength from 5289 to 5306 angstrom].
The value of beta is 1.51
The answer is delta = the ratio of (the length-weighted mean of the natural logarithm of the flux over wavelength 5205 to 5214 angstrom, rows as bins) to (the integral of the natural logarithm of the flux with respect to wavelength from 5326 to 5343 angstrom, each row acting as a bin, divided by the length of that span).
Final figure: 0.95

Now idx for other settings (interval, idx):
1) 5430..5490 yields 12.0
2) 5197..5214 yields 10.3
